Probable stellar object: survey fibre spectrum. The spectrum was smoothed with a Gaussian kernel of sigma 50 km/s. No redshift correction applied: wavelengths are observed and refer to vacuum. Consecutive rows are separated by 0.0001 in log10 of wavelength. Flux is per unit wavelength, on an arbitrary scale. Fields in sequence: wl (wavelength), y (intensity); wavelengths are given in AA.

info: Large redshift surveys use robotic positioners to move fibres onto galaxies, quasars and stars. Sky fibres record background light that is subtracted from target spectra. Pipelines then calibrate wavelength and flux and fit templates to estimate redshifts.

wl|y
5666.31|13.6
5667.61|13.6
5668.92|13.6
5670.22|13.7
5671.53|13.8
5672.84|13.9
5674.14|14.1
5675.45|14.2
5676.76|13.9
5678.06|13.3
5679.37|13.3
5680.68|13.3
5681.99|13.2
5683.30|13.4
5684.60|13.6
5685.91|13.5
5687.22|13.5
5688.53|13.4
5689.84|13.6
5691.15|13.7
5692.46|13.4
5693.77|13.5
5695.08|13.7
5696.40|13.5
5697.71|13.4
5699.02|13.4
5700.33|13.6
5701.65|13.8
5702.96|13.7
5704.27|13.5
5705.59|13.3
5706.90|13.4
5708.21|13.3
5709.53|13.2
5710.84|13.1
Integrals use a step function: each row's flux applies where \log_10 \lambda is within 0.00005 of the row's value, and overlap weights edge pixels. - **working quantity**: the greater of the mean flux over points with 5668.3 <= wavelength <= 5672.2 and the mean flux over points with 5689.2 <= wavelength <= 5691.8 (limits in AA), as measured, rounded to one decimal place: 13.7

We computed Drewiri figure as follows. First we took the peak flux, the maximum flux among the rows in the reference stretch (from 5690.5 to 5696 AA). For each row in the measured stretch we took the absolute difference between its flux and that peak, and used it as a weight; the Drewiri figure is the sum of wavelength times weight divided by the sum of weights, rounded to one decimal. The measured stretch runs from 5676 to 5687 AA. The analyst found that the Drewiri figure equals 5680.9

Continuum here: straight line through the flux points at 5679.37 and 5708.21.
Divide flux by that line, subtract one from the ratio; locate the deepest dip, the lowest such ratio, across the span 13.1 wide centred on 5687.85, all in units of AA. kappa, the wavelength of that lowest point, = 5681.99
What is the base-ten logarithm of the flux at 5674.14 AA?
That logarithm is 1.15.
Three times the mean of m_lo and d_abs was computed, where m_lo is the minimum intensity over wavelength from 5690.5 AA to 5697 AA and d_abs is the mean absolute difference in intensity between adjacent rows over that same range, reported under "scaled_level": 20.40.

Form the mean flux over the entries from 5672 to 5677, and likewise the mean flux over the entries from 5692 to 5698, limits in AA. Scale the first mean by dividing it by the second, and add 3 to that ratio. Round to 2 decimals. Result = 4.04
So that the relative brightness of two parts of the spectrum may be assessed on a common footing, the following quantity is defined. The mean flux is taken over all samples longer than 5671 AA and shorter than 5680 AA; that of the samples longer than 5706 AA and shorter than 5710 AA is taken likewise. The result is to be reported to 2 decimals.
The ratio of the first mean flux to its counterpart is 1.04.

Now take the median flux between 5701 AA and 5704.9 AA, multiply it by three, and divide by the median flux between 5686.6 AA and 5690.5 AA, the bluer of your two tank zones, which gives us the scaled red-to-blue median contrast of 3.04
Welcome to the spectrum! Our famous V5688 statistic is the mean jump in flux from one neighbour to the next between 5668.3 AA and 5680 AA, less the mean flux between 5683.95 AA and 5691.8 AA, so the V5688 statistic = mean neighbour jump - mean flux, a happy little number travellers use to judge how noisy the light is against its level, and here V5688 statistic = -13.4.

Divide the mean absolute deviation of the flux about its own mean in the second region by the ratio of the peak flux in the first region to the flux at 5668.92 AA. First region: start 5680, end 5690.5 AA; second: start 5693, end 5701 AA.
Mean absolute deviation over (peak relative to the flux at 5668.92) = 0.09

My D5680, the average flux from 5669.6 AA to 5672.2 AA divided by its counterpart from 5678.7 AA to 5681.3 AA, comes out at 1.03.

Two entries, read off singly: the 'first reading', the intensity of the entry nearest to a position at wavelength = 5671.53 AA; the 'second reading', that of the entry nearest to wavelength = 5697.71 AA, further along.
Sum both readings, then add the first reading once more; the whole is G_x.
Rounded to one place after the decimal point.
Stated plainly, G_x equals 41.0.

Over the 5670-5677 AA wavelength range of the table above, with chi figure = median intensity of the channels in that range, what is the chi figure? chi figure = 13.90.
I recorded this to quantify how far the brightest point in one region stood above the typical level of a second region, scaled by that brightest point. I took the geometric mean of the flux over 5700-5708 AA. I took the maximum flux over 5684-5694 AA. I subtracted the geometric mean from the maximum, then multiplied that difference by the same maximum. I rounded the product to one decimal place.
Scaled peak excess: 2.1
